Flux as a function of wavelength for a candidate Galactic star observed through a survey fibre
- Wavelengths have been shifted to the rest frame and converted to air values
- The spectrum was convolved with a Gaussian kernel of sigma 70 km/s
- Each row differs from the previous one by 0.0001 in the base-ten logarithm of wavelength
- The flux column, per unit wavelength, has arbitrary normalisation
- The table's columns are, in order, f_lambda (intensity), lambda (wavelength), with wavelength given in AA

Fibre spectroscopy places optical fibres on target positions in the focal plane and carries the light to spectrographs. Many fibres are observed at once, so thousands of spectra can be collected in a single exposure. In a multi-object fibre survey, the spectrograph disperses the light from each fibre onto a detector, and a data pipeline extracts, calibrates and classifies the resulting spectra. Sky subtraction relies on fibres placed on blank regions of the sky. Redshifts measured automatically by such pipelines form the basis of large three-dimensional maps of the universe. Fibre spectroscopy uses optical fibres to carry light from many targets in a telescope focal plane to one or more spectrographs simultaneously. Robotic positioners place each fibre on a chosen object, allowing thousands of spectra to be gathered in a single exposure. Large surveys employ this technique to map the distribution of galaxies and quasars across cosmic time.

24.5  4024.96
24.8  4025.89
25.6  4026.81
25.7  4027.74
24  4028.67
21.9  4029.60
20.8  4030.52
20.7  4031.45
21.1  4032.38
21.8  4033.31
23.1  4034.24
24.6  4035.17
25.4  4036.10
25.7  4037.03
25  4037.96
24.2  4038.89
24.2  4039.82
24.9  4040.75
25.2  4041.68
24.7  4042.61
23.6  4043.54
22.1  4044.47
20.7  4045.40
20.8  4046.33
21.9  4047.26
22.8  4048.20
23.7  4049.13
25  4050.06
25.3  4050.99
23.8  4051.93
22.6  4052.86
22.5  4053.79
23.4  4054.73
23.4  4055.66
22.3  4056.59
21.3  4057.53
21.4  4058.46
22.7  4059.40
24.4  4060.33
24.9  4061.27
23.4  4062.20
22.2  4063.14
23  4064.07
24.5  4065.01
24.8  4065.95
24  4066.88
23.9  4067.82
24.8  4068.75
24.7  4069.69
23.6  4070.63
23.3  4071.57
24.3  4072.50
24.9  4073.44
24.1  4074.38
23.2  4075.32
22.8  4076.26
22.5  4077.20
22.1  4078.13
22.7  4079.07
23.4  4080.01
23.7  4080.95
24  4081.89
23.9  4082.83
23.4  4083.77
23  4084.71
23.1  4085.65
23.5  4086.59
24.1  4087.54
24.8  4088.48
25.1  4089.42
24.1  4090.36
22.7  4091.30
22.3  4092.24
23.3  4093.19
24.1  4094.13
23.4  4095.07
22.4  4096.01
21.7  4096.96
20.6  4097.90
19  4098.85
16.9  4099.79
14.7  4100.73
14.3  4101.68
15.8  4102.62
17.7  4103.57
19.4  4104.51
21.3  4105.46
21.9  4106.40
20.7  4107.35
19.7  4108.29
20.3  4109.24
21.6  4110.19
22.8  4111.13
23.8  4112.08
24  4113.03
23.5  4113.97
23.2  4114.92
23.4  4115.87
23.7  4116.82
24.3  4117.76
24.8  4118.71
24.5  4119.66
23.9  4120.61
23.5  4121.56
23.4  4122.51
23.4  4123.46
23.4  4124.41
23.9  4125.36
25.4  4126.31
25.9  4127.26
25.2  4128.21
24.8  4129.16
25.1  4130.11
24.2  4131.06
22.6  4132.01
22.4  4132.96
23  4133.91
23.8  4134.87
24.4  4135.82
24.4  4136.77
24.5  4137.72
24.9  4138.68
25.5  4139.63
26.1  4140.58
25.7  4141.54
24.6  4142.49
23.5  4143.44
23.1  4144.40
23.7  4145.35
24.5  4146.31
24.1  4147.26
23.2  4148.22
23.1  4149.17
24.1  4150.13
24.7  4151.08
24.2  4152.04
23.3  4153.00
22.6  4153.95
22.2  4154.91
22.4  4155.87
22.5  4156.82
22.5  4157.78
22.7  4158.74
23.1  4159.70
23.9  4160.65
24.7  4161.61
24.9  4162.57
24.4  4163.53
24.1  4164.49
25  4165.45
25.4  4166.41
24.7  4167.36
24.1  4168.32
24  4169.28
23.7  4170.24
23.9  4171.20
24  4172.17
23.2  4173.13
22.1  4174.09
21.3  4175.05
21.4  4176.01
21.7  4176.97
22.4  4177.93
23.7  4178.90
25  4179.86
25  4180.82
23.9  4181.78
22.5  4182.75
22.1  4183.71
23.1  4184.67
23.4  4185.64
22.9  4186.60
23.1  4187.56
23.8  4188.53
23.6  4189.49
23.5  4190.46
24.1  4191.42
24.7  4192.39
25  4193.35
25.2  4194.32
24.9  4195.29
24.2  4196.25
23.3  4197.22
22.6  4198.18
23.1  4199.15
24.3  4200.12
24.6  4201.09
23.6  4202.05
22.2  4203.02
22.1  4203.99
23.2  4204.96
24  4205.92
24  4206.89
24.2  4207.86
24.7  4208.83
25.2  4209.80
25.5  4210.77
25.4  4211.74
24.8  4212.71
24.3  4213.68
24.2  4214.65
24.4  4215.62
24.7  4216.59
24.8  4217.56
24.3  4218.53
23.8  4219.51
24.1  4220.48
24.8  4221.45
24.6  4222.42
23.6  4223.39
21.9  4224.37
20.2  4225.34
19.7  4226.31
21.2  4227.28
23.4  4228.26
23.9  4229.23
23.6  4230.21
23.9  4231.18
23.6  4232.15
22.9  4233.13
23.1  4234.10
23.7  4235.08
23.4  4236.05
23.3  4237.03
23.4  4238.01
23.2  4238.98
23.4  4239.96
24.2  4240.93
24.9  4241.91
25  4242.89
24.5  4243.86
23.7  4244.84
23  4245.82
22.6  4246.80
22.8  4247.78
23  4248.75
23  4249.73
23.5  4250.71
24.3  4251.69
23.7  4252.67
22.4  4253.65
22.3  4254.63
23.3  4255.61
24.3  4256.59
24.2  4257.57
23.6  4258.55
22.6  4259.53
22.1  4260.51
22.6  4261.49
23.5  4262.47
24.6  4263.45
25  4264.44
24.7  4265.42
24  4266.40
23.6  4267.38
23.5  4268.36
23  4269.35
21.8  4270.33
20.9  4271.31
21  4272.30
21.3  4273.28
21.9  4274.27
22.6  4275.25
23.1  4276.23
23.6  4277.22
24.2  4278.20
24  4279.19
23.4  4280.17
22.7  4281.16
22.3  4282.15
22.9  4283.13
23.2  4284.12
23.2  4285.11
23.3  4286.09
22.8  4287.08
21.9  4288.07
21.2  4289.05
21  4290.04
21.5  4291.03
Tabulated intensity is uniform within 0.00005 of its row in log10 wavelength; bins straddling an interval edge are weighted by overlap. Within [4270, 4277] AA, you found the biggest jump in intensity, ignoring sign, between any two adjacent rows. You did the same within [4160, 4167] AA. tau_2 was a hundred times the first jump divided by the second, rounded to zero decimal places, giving 100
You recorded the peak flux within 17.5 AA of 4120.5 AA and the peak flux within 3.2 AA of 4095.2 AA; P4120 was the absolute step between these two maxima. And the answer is 1.8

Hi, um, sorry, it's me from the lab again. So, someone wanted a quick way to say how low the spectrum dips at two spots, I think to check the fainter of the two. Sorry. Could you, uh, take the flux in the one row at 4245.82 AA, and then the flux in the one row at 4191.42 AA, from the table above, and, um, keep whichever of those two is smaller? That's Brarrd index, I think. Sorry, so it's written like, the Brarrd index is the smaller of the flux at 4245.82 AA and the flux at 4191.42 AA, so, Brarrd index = 23.00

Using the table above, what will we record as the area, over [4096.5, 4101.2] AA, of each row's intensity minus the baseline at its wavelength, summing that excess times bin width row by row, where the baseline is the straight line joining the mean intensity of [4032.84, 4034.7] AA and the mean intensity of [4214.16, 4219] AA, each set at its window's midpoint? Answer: -22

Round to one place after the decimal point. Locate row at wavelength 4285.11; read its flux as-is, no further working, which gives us 23.2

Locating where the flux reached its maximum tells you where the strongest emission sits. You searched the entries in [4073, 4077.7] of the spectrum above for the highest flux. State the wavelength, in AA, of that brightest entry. 4073.44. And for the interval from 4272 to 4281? 4278.20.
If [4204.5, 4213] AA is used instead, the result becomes 4210.77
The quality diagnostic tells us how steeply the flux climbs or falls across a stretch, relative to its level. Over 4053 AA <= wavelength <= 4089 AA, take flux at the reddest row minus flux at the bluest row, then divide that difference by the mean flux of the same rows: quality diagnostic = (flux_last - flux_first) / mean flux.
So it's 0.10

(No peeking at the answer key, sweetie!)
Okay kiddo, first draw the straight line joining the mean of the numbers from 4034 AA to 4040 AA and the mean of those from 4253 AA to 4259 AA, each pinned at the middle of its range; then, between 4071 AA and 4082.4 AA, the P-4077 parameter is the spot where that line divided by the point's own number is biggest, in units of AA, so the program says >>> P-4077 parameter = 4078.13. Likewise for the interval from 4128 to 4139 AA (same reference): 4132.96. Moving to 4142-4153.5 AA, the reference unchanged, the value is 4144.40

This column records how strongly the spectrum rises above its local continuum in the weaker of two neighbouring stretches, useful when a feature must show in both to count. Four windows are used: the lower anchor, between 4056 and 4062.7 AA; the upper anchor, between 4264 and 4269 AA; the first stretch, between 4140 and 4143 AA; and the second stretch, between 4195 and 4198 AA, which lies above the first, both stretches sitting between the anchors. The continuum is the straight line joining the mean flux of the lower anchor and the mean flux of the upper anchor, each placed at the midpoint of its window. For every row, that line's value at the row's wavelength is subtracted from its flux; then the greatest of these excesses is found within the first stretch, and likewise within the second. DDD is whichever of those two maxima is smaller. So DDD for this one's 1.2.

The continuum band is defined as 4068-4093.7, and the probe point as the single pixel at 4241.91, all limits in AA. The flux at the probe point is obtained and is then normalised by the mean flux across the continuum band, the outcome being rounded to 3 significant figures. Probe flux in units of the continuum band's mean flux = 1.05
